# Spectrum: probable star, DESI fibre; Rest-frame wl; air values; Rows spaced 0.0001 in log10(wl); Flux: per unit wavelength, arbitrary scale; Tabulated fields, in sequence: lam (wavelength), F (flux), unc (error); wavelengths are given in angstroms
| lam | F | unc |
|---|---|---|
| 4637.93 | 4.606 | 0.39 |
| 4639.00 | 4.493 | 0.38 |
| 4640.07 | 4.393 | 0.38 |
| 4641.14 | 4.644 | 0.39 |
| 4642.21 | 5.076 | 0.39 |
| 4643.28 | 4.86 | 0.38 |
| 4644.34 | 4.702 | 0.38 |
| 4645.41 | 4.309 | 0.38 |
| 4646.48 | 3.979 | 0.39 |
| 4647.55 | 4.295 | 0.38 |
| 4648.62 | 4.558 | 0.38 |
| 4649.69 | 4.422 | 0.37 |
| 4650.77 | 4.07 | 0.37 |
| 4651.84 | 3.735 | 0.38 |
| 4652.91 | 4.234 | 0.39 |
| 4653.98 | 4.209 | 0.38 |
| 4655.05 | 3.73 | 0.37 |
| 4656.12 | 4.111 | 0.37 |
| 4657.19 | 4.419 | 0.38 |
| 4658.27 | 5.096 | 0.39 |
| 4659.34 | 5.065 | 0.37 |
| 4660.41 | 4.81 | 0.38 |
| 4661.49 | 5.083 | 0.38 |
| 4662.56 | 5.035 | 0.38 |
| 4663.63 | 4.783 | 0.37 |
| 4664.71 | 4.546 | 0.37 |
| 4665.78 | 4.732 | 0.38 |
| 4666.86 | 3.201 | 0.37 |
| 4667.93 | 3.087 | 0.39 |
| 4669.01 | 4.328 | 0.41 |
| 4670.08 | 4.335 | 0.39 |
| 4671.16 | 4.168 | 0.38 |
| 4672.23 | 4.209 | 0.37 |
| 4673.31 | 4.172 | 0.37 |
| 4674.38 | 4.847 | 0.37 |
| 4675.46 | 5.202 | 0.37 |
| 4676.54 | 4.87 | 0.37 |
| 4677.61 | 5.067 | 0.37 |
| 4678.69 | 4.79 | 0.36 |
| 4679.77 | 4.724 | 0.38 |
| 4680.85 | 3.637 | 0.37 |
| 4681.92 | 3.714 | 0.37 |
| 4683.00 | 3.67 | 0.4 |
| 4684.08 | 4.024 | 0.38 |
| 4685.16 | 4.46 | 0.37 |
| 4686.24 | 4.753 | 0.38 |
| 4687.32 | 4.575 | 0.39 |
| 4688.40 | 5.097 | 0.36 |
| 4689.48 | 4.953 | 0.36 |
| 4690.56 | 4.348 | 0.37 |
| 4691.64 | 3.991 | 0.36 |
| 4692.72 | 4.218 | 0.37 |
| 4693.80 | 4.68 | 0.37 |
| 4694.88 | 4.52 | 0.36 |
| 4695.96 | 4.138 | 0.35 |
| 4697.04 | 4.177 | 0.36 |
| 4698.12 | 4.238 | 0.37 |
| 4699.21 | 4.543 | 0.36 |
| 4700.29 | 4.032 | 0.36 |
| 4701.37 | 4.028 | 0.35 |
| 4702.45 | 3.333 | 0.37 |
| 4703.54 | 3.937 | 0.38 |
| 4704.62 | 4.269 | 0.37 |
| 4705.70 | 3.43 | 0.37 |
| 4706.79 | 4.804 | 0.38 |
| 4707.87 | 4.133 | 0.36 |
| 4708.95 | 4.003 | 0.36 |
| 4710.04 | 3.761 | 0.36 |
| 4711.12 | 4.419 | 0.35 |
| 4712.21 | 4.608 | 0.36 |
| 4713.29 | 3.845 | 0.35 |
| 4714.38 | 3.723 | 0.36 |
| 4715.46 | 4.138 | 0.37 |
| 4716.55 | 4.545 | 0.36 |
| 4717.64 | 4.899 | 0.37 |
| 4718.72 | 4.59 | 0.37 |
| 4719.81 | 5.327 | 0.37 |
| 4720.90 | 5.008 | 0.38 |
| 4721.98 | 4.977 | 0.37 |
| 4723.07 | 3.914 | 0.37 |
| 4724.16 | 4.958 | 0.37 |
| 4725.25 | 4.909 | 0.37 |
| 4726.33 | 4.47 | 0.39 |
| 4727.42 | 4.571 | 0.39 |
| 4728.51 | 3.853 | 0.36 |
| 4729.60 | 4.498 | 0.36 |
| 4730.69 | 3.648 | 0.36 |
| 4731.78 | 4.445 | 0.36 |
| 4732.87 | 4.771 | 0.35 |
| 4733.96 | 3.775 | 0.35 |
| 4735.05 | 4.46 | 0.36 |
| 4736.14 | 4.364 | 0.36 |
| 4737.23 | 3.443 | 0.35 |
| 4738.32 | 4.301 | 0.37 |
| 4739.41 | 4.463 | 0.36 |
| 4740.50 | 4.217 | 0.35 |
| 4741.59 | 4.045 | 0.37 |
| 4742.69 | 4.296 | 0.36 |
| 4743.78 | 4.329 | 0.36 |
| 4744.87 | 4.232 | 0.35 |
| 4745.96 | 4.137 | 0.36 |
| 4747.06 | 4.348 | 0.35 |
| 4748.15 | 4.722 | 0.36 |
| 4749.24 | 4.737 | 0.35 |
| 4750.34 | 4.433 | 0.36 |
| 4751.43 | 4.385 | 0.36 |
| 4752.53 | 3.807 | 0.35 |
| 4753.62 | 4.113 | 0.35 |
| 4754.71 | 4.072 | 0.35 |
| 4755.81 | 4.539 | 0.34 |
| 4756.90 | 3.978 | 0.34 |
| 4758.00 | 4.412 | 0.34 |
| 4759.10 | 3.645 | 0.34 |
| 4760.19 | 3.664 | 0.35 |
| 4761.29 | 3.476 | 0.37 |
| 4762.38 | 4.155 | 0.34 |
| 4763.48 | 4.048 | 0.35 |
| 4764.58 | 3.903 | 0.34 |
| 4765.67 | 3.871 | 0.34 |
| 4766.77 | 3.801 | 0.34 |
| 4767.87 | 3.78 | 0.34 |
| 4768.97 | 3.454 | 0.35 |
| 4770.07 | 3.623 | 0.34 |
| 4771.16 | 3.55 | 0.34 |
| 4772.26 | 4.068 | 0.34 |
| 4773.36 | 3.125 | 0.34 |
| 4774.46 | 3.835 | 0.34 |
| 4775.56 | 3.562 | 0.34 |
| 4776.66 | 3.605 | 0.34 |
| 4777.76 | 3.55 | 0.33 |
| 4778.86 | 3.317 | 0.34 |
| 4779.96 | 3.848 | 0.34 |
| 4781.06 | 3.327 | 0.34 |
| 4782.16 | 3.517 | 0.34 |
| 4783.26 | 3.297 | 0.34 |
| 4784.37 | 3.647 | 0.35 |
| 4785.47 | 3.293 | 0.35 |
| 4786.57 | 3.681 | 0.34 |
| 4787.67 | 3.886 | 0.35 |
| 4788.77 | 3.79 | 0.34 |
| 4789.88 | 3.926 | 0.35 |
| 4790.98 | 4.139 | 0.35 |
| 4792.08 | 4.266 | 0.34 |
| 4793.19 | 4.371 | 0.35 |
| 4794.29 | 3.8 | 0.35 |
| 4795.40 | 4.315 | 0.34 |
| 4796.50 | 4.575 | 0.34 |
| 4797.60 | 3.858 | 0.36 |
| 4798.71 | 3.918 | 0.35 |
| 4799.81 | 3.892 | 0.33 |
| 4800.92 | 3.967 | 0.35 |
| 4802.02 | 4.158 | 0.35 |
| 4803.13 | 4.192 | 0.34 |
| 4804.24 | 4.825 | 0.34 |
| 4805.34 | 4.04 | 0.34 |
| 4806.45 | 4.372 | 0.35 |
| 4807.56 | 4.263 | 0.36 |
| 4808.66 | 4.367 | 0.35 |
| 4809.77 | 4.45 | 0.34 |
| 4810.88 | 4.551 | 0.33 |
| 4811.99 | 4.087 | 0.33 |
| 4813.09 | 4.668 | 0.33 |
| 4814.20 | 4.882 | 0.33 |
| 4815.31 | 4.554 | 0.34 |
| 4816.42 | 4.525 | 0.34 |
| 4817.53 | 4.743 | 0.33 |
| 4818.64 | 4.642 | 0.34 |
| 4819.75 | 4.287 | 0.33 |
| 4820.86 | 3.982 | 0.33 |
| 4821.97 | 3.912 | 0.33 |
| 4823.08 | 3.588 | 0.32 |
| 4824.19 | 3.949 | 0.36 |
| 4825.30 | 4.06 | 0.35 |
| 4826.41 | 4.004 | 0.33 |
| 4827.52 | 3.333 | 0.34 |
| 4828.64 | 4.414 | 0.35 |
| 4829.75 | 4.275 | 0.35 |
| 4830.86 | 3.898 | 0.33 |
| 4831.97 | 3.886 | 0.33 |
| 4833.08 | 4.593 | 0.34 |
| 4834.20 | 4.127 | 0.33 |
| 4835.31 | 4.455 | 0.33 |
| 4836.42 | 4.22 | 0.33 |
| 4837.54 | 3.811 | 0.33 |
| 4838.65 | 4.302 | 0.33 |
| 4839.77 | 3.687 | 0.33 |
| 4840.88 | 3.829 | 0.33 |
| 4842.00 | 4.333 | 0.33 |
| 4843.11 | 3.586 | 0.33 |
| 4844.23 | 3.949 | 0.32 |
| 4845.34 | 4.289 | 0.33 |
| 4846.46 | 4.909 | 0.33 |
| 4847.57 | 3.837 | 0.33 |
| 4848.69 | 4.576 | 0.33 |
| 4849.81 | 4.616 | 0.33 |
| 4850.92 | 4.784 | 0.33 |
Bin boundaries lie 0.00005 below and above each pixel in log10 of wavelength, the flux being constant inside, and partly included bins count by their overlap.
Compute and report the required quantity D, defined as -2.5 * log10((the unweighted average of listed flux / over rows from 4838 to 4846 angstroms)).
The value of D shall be -1.50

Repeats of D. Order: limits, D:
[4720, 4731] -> -1.63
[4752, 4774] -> -1.46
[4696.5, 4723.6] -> -1.58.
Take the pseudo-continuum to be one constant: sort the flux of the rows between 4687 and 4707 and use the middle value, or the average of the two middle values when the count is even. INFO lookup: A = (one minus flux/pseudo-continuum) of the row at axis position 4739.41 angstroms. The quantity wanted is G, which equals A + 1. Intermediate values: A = -0.05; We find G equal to 0.95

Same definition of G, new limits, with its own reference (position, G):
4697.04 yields 1.01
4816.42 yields 0.93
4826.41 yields 1.06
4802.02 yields 1.02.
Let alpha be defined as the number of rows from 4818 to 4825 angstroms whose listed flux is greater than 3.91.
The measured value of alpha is 5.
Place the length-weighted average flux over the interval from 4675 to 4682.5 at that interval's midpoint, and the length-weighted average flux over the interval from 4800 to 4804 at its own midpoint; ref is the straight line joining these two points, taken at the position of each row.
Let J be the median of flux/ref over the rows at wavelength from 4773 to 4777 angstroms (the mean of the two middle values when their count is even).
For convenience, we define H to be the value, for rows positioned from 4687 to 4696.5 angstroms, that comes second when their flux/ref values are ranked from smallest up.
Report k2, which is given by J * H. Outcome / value 0.78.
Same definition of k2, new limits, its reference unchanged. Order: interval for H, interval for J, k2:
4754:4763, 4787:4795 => 0.80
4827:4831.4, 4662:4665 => 1.00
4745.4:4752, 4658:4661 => 1.10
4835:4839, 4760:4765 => 0.96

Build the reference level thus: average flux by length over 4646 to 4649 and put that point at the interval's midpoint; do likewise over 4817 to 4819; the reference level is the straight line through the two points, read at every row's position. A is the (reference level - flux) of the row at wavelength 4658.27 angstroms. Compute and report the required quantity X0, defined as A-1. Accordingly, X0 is -1.8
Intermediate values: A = -0.8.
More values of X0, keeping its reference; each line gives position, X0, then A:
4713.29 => -0.4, 0.6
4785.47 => 0.3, 1.3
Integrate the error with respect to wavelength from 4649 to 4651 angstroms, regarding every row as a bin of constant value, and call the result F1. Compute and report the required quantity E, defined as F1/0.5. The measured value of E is 1.48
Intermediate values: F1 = 0.738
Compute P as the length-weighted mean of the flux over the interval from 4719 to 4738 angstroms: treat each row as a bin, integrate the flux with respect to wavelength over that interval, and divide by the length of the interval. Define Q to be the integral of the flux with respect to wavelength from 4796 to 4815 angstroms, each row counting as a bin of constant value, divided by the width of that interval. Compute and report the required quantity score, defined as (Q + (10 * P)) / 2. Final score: 24.3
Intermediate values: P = 4.43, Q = 4.30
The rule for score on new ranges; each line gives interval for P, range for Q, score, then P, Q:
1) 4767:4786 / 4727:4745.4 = 19.9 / 3.56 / 4.22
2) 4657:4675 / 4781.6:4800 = 24.3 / 4.47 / 3.89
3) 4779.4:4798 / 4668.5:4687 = 21.5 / 3.86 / 4.41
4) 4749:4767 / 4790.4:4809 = 22.4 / 4.05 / 4.19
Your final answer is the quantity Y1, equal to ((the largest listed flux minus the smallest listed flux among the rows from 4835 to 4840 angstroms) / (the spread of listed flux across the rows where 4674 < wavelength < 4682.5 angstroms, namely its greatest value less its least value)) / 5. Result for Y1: 0.10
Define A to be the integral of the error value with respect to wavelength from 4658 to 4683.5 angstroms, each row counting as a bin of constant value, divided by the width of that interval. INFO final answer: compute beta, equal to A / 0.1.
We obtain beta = 3.8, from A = 0.38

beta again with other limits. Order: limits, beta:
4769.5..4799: 3.4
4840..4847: 3.3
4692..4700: 3.6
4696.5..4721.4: 3.6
